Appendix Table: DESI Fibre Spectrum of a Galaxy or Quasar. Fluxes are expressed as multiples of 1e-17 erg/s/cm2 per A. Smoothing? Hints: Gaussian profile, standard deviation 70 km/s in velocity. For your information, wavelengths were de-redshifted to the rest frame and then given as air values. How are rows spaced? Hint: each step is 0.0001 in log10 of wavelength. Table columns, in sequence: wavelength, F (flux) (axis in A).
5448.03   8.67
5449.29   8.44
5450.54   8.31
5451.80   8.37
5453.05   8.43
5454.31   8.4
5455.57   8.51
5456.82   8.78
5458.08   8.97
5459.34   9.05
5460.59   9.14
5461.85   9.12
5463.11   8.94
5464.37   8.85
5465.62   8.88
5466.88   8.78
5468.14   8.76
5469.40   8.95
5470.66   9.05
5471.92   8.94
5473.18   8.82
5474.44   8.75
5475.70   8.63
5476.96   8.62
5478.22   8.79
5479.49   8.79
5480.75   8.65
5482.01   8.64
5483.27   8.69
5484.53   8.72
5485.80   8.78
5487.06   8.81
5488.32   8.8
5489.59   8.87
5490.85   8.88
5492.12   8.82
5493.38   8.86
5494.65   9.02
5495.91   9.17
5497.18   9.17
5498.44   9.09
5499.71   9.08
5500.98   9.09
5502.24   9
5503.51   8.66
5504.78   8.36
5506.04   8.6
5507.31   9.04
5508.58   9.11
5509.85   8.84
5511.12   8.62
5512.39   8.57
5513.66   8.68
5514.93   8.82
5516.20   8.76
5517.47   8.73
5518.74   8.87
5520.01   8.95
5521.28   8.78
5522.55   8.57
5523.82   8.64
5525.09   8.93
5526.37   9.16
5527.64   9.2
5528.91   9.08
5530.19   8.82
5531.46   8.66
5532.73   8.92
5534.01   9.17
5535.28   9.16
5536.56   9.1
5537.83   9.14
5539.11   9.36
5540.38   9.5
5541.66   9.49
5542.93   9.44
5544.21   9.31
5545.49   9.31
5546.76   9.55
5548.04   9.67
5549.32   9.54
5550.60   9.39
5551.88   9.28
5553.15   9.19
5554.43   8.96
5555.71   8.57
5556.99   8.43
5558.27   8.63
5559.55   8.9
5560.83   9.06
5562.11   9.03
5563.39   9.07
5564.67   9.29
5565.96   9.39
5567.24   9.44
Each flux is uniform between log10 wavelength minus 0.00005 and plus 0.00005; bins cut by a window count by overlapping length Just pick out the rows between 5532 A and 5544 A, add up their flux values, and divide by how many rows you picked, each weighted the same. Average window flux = 9.25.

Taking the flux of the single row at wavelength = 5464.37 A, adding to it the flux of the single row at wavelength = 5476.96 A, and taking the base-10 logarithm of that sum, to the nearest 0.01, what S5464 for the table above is 1.24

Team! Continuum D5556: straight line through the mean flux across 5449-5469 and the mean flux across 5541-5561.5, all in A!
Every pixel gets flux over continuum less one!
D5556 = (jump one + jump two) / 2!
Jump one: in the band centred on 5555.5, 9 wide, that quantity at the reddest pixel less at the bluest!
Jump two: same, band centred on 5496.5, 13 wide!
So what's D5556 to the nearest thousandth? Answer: -0.019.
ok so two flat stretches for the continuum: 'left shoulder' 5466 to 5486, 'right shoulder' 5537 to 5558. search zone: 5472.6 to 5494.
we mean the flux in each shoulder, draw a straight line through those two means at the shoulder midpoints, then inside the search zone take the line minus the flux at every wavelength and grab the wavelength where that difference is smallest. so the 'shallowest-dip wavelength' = 5473.18 A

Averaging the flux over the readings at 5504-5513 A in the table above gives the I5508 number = 8.73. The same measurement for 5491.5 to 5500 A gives 9.03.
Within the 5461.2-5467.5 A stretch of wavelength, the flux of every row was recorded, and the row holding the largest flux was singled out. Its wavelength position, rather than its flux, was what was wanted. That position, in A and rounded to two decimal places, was 5461.85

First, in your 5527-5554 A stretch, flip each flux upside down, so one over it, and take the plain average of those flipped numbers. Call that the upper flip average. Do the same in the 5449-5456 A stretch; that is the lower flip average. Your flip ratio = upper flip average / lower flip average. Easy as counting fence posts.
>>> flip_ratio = 0.910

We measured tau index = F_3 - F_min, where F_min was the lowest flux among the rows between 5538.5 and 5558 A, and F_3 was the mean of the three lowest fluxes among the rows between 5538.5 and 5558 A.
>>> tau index 0.22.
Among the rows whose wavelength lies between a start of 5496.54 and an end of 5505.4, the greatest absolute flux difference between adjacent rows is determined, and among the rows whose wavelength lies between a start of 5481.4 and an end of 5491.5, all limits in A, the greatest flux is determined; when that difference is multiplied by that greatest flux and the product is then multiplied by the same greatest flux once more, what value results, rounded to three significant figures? 26.8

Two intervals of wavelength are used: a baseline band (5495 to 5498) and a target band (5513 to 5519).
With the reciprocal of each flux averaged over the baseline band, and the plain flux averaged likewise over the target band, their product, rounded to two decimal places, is 0.96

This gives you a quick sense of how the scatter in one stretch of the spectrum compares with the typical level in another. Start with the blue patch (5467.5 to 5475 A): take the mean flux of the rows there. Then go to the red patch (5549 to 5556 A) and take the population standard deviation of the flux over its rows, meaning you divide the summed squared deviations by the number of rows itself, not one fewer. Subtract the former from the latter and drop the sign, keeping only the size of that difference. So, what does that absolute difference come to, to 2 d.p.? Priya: 8.56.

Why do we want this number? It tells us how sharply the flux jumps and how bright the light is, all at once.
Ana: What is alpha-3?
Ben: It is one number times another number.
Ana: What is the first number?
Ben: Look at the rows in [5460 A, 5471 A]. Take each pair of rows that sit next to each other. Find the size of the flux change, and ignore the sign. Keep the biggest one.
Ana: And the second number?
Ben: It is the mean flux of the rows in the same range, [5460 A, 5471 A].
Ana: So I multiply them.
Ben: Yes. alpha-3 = 1.7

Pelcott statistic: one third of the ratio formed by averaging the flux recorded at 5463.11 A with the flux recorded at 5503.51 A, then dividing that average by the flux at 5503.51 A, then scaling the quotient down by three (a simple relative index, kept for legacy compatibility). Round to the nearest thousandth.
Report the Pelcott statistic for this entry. 0.339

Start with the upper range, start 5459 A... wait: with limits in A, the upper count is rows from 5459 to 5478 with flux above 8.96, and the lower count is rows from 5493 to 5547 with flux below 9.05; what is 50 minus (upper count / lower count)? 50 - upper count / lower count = 49.8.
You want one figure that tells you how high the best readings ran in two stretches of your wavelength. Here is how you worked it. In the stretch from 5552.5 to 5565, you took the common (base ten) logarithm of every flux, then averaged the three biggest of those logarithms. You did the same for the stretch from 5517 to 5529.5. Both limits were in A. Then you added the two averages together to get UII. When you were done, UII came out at 1.92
